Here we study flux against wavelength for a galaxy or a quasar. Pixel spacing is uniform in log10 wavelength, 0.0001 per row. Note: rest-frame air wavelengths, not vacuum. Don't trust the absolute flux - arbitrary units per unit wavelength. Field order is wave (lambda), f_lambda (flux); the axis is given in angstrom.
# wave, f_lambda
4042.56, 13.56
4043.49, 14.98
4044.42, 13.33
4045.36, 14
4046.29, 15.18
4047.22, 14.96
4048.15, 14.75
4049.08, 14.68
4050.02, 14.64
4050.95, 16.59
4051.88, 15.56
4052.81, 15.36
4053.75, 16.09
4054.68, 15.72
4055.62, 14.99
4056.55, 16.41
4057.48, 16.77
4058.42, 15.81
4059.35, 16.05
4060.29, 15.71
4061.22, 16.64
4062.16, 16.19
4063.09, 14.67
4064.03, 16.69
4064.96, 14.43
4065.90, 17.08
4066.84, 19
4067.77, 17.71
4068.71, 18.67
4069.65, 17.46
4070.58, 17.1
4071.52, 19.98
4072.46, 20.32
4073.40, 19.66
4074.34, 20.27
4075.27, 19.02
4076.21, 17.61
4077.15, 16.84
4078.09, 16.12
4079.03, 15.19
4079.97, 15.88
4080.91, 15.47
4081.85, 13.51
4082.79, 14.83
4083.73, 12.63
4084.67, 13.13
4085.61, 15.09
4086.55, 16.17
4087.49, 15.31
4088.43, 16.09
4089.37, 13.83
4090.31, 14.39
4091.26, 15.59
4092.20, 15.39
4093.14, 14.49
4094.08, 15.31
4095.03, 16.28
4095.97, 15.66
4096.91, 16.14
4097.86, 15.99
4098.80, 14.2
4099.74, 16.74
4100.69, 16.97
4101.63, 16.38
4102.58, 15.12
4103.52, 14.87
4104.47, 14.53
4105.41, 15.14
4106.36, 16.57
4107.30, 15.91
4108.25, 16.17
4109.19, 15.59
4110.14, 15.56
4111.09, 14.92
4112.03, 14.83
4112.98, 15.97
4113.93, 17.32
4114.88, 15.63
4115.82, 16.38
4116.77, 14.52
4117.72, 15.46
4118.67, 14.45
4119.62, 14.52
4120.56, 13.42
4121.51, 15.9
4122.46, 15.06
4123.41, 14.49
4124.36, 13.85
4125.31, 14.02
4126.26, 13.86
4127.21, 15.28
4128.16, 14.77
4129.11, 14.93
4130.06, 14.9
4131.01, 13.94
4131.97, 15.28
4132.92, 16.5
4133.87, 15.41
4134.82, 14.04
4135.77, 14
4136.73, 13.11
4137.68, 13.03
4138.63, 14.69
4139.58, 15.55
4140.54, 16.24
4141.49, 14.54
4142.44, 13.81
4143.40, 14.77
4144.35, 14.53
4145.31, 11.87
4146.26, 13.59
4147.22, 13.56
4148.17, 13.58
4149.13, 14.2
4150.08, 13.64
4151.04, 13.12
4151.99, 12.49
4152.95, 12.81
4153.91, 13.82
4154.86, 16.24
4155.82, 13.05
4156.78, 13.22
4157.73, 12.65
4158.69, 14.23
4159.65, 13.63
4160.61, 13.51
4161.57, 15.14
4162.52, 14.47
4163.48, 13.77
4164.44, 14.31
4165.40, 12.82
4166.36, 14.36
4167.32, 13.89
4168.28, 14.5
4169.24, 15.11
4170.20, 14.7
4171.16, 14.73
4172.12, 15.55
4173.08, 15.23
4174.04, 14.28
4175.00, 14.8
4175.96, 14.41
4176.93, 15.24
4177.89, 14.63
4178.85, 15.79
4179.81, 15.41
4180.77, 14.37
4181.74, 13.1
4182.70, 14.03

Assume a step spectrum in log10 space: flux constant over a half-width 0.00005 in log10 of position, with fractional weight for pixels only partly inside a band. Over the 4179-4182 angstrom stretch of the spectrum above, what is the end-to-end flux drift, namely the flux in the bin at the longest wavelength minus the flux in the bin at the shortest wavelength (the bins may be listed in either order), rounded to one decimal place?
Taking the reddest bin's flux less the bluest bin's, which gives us -2.3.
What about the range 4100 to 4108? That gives -1.1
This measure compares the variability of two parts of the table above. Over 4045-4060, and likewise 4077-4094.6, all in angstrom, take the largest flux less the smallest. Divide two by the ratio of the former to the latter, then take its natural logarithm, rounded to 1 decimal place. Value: 1.1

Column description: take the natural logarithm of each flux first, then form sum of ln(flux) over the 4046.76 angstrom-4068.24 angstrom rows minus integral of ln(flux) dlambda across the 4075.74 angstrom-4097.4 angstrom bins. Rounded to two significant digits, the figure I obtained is 4.7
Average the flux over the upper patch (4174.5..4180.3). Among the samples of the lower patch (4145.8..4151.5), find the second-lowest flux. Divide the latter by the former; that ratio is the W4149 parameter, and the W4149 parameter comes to 0.90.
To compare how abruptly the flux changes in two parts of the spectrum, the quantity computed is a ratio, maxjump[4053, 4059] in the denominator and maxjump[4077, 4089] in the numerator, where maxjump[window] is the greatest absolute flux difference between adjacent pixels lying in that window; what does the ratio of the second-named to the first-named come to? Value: 1.5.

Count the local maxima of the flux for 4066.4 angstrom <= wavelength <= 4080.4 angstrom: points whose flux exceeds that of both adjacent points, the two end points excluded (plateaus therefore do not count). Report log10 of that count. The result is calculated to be 0.48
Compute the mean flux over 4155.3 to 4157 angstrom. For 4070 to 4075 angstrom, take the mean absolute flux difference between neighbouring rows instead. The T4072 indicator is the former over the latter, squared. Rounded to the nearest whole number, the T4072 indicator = 137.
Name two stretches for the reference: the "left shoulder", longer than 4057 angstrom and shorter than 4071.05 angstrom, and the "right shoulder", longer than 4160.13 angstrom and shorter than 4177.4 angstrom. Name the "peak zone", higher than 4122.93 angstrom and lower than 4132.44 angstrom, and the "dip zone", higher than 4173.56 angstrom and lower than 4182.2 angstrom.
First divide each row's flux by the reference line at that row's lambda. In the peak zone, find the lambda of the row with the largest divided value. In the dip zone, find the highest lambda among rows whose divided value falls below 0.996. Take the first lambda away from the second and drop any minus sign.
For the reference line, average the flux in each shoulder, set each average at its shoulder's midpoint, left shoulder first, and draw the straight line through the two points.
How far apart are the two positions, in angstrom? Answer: 49.8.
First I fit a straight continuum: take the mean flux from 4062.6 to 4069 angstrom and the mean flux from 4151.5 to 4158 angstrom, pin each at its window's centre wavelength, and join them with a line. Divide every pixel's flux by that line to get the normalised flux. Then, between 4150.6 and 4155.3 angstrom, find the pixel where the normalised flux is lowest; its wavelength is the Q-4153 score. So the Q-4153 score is 4151.99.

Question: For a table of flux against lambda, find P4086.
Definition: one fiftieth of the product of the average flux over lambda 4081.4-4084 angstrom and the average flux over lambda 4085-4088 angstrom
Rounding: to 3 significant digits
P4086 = 4.24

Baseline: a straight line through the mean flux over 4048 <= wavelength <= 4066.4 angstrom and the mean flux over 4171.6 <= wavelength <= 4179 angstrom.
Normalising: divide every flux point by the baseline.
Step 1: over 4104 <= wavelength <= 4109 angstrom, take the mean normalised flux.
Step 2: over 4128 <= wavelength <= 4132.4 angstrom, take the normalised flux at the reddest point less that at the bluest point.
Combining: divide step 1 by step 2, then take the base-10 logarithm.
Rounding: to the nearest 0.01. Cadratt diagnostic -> 1.46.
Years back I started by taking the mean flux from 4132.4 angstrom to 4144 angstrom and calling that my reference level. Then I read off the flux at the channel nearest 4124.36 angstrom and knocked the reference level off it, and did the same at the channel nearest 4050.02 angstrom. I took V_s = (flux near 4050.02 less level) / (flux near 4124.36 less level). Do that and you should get 0.0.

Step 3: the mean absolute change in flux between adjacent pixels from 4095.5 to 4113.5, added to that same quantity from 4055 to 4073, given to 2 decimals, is 1.95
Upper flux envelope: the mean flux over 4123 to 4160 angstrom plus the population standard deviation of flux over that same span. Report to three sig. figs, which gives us 15.2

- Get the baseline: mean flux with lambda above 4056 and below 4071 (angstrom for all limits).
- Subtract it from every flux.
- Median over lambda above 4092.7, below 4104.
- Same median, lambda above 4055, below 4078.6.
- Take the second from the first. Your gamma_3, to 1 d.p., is -1.0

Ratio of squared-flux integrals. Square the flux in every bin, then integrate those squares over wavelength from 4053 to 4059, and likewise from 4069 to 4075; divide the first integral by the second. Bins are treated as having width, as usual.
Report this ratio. 0.69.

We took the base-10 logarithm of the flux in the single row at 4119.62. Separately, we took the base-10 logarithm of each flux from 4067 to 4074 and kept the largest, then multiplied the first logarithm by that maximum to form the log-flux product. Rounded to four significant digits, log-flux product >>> 1.520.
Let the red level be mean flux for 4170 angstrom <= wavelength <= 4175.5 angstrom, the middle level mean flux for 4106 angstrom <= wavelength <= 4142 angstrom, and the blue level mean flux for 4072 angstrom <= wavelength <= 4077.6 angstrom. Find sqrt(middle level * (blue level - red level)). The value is 7.8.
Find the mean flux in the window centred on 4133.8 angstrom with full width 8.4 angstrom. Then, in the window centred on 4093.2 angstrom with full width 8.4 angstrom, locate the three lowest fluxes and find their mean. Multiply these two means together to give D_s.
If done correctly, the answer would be 206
